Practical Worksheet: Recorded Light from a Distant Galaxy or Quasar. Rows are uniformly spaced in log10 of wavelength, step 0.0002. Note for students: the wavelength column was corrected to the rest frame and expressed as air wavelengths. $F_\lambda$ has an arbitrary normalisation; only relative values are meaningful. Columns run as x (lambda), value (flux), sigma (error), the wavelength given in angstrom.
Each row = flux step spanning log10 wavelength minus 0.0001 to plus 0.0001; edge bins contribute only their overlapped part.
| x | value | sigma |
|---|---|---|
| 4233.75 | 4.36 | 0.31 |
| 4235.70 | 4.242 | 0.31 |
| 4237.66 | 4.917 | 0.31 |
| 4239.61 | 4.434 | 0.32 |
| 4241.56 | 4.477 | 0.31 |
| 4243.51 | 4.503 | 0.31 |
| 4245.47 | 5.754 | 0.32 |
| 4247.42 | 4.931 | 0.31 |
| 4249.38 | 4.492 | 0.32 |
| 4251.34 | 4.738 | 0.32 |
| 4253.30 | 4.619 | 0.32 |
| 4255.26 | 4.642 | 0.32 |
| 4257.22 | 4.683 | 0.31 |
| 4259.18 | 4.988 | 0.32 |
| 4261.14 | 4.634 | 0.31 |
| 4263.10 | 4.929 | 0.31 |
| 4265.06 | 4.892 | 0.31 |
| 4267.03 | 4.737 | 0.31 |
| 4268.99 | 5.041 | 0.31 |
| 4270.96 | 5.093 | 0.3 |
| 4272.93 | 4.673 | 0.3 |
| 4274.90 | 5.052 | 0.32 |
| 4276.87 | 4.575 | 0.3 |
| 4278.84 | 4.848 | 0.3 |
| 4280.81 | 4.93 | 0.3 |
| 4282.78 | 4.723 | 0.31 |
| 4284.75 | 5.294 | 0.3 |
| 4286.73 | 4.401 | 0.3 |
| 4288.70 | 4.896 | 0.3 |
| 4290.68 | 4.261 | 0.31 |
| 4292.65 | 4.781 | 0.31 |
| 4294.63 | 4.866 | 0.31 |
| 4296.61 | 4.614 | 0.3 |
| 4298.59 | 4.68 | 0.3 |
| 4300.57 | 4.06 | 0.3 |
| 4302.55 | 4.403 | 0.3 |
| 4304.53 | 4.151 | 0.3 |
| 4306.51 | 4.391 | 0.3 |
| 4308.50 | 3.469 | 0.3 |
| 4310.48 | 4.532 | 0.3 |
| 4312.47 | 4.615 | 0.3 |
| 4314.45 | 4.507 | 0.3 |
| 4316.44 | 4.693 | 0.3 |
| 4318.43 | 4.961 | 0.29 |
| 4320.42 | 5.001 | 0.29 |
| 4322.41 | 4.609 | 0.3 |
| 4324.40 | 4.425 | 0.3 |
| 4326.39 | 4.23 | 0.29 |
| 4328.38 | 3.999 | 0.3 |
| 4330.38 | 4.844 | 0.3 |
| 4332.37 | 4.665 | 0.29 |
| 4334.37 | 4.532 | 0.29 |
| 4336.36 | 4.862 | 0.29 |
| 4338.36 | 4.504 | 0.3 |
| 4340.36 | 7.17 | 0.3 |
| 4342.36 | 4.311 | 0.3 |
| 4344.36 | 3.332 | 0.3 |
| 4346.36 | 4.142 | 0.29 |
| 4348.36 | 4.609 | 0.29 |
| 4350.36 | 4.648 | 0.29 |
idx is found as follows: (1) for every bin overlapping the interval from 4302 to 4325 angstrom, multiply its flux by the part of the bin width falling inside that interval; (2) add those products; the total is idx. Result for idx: 103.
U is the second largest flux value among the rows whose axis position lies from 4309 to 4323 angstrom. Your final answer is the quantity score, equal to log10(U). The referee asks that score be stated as 0.696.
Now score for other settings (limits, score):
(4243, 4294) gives 0.724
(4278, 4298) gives 0.693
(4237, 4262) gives 0.698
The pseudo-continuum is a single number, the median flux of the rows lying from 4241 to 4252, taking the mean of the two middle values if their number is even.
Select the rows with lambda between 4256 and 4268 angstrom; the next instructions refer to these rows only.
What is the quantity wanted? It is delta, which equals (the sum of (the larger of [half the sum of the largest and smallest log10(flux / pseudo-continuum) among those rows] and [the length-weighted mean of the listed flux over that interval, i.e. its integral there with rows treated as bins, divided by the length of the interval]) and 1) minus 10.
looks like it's -4.19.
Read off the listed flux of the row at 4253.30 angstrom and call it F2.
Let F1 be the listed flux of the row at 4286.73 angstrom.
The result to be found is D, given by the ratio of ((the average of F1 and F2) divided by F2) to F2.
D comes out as 0.211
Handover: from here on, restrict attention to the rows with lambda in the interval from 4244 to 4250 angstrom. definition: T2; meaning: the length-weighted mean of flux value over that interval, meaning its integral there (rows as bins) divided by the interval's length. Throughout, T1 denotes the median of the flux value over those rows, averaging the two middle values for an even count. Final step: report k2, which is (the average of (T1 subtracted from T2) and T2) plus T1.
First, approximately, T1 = 4.9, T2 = 5.04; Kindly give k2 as 7.5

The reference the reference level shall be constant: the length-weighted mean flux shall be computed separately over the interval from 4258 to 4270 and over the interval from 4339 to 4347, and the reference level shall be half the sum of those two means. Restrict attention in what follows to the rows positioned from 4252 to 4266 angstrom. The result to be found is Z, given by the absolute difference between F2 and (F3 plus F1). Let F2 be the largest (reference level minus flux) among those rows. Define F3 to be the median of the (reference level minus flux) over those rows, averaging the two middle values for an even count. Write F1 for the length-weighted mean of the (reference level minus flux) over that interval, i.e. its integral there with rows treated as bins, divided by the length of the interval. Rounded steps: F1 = 0.04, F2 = 0.19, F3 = 0.13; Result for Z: 0.02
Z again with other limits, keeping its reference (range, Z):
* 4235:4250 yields 0.18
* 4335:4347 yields 0.99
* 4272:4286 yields 0.32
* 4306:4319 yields 0.69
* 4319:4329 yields 0.11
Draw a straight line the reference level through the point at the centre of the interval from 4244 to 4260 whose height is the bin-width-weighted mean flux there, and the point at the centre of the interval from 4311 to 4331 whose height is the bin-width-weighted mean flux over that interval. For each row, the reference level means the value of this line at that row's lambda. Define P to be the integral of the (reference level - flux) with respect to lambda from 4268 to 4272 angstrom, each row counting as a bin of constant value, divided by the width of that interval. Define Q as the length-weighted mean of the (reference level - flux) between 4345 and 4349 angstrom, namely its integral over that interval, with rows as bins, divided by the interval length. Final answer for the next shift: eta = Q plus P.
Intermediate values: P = -0.3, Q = 0.22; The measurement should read -0.06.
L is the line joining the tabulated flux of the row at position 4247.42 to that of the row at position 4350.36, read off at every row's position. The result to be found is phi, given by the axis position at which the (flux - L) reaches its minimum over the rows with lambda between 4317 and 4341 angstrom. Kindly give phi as 4328.38 angstrom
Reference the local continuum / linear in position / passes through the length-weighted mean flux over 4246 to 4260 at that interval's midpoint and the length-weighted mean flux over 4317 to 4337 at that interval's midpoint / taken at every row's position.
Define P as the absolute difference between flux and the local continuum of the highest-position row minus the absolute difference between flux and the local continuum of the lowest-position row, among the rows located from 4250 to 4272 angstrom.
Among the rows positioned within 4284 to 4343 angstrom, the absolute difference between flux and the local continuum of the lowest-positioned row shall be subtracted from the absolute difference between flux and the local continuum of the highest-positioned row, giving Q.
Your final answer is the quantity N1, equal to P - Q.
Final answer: 0.7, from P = 0.3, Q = -0.33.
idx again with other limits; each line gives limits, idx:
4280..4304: 112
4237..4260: 110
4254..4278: 116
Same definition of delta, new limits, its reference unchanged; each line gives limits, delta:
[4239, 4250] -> -4.21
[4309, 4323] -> -4.34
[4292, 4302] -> -4.42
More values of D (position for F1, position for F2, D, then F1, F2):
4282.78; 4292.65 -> 0.208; 4.723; 4.781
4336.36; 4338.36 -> 0.231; 4.862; 4.504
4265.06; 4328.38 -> 0.278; 4.892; 3.999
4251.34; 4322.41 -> 0.220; 4.738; 4.609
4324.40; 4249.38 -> 0.221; 4.425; 4.492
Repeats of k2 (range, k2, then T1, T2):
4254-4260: 7.1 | 4.7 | 4.76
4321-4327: 6.7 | 4.4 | 4.48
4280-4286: 7.4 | 4.9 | 4.96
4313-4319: 7.0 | 4.7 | 4.70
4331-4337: 7.0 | 4.7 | 4.69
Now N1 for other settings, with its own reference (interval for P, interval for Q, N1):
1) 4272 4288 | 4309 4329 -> -0.3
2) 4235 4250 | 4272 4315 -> -0.4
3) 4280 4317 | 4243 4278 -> 0.0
